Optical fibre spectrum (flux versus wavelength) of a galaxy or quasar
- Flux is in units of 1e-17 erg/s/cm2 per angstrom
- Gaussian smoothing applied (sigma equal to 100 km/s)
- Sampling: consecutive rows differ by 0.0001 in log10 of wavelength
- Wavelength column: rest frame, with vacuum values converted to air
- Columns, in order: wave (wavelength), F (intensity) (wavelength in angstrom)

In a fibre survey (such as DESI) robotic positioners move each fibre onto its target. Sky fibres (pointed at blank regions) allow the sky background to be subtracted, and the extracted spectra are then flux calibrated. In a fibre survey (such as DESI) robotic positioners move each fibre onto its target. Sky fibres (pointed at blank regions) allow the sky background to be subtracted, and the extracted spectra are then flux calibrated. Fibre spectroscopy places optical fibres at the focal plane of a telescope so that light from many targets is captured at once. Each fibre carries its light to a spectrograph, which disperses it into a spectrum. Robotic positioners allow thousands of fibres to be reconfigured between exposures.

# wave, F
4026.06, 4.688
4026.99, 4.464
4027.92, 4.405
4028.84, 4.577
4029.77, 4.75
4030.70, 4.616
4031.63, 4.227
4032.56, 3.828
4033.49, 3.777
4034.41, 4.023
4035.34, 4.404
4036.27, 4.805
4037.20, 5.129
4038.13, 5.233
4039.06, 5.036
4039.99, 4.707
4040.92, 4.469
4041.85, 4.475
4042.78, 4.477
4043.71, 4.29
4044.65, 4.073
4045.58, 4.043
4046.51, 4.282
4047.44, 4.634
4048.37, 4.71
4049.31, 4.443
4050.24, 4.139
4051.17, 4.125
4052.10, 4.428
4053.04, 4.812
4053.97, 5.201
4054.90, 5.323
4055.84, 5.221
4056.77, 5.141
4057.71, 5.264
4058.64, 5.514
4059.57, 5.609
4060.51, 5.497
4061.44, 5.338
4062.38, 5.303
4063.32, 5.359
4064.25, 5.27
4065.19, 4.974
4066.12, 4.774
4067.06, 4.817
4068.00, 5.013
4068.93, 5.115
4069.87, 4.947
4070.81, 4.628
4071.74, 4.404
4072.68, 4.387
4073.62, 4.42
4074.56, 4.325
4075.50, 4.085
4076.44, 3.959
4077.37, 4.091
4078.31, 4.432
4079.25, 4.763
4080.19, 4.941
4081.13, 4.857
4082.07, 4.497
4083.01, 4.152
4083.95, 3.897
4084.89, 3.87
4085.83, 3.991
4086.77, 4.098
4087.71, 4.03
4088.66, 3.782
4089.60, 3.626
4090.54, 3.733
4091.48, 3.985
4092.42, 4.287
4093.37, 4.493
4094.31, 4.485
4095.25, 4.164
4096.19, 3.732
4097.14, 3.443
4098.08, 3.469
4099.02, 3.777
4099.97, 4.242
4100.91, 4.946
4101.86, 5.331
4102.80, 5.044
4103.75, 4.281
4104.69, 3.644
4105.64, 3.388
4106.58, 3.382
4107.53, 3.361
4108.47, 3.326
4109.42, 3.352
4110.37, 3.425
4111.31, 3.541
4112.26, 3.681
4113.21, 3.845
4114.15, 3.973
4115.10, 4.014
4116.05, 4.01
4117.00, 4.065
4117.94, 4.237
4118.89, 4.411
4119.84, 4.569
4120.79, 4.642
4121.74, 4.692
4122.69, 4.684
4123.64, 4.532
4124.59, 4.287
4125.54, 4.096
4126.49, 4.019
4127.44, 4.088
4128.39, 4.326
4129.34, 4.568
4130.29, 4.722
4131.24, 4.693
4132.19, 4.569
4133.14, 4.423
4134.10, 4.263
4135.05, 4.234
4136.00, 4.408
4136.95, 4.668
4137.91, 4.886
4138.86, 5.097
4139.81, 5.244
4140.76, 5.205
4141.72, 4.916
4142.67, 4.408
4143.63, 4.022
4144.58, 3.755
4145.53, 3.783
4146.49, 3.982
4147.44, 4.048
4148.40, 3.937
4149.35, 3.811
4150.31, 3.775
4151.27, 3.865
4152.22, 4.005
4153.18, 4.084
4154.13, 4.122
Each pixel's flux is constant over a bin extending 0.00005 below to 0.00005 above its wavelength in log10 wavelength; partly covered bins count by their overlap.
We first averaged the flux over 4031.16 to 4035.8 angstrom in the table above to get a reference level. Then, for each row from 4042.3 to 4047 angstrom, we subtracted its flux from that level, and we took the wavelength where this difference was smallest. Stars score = 4042.78 angstrom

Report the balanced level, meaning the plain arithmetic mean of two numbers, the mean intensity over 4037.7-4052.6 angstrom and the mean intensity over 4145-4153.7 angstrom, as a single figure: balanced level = 4.20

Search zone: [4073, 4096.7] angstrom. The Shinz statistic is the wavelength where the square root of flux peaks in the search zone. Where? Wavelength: 4080.19 angstrom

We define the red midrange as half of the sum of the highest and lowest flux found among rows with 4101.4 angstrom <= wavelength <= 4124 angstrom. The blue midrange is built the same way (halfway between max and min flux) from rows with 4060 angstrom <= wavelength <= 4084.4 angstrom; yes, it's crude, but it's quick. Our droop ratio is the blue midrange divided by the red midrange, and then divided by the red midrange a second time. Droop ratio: 0.251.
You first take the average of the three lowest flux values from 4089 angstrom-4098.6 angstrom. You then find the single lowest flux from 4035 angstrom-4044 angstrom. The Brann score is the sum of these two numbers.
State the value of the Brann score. 7.8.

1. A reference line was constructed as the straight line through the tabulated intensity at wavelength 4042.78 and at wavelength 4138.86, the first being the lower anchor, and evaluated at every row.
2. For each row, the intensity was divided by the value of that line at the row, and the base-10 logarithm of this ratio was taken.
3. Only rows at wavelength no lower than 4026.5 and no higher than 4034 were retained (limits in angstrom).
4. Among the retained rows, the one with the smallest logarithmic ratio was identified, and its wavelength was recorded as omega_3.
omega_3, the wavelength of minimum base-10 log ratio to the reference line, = 4033.49 angstrom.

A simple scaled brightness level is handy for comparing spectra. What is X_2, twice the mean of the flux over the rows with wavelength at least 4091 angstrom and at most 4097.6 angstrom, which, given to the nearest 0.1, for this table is 8.2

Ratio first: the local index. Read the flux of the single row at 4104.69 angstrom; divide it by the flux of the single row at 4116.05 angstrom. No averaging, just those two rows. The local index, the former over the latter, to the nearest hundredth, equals 0.91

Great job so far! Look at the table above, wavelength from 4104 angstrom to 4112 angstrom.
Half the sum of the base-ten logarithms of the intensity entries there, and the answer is 2.14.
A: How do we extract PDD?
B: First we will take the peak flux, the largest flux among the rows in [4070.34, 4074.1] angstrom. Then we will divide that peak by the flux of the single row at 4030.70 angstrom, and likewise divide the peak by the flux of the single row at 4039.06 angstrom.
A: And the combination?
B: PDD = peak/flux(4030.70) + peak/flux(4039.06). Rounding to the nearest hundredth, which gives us 1.92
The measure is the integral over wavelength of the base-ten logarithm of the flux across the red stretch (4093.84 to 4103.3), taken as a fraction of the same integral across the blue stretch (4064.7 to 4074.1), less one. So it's -0.069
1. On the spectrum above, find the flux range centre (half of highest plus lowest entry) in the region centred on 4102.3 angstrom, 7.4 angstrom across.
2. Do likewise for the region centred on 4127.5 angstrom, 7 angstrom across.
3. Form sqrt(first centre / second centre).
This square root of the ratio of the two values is 1.00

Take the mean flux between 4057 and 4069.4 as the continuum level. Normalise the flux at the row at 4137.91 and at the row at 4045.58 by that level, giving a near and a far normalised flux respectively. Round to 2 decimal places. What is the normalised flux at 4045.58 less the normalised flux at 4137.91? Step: -0.16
